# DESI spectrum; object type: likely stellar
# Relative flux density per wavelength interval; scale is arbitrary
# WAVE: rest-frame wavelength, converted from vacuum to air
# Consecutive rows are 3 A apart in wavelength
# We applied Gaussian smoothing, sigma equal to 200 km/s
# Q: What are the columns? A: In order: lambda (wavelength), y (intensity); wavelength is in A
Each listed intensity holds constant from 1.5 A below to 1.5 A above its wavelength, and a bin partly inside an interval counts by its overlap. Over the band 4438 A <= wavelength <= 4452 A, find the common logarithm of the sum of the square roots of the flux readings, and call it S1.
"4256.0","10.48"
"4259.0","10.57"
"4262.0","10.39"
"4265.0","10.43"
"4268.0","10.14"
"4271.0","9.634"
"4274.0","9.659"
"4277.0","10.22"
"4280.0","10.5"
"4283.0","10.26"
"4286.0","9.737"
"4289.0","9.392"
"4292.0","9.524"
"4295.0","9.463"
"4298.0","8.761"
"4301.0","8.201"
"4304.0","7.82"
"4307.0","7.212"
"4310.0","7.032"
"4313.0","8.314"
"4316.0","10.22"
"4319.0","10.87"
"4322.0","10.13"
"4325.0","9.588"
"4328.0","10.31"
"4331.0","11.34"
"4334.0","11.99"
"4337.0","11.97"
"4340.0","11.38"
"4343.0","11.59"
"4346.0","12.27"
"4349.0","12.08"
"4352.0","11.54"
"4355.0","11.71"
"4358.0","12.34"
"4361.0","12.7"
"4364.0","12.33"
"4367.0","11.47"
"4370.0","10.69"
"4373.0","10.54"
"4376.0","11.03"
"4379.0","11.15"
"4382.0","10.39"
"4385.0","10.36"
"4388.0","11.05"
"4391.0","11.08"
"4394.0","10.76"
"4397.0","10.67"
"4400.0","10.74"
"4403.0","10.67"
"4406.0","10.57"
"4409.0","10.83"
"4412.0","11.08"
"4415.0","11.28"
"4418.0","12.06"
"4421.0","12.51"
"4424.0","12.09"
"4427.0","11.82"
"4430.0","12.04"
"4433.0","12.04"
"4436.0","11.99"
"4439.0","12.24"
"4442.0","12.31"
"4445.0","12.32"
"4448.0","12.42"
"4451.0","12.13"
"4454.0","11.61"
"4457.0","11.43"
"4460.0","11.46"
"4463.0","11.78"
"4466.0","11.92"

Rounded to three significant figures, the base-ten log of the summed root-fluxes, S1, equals 1.24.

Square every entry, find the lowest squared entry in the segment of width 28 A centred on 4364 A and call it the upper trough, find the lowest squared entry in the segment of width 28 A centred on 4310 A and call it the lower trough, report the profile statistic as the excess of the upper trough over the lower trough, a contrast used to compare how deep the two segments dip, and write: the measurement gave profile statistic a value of 62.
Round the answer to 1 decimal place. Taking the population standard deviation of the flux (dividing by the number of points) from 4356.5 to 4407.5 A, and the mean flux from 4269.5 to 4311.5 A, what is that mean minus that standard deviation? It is 8.4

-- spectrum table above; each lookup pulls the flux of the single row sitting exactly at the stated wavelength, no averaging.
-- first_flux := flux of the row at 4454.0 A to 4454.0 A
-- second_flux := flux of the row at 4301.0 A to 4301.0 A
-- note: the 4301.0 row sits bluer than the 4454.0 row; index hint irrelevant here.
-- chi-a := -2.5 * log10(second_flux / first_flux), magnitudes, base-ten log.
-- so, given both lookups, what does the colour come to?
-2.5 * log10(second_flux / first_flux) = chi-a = 0.38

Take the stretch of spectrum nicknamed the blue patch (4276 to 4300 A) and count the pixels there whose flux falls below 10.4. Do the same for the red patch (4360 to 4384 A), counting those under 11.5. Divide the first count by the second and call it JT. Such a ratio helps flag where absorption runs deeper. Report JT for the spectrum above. 1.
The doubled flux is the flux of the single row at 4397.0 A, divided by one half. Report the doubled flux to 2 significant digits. 21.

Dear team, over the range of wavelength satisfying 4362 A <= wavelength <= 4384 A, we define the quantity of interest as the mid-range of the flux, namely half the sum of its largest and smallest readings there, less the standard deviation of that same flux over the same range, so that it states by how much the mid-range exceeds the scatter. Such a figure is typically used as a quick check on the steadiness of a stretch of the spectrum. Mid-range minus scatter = 10.7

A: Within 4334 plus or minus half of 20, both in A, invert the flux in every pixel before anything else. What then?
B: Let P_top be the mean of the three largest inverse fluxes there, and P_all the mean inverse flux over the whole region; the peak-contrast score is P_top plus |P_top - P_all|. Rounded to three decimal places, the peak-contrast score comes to 0.103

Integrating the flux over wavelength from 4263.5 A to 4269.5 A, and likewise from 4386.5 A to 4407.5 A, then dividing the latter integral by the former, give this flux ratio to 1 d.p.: 3.7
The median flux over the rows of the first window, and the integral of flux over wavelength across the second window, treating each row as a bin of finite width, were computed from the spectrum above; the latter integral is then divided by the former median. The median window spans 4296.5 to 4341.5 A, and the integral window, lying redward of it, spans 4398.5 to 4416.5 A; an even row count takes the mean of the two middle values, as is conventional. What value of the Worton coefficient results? 19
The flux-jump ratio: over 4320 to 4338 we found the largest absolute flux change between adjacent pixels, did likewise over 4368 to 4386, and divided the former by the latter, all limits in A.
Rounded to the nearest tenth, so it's 1.4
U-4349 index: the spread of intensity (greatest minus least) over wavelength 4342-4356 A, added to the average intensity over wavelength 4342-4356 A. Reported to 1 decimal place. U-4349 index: 12.6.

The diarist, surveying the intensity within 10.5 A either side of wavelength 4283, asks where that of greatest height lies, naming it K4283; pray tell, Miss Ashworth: 4280.0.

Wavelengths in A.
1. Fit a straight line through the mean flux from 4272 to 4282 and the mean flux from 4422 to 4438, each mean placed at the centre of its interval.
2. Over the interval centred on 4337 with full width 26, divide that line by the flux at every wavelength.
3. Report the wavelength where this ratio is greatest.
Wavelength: 4325.0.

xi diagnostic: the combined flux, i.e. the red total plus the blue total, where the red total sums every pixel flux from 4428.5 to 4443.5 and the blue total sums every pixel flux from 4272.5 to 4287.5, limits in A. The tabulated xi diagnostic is 111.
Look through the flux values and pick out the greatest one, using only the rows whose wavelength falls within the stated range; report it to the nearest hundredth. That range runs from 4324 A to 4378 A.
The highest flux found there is 12.70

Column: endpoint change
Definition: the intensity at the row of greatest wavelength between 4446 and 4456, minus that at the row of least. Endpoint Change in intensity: -0.8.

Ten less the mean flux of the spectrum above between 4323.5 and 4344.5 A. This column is -1.2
